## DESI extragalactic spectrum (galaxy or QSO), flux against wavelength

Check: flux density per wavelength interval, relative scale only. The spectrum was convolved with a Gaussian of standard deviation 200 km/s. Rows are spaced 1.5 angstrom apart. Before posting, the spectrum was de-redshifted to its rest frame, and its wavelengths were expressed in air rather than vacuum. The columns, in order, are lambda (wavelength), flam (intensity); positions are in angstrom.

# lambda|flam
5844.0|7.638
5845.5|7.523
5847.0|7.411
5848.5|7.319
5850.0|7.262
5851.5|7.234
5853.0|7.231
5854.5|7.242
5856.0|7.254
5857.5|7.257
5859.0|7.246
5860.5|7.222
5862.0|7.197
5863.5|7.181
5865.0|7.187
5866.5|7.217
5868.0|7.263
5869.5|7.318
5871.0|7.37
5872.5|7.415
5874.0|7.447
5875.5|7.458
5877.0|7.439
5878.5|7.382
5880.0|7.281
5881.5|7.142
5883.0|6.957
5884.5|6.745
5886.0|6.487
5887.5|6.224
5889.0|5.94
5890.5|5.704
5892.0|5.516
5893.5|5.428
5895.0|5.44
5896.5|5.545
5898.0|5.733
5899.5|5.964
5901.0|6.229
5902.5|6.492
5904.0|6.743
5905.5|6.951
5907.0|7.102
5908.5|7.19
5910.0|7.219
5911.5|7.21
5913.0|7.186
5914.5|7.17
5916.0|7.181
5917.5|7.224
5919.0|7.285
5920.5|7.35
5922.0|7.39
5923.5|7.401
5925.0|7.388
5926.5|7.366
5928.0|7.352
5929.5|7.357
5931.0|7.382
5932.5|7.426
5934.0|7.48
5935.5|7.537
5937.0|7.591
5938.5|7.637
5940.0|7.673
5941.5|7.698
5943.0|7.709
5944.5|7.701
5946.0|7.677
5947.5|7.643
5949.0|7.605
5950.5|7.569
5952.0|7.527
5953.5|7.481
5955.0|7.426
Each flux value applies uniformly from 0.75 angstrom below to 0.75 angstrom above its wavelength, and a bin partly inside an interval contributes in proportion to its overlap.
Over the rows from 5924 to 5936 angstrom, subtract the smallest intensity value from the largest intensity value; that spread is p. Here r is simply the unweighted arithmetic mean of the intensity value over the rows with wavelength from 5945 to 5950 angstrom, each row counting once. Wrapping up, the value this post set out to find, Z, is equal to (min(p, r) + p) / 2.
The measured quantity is 0.2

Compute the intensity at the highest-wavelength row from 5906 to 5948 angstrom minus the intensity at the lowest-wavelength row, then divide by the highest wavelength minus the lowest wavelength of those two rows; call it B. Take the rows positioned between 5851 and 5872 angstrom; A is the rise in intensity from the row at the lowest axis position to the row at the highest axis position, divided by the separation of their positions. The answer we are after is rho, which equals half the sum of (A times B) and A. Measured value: 0.004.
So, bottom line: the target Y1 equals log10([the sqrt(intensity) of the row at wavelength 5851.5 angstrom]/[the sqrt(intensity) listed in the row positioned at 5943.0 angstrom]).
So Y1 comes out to -0.0138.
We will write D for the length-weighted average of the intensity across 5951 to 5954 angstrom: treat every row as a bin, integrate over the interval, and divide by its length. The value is 7.5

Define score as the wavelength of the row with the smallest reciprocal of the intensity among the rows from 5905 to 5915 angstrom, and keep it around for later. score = 5910.0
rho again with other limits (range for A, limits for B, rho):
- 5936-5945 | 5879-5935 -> 0.007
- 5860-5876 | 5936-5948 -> 0.008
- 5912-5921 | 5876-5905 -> 0.011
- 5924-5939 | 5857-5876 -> 0.009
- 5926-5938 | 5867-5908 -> 0.011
